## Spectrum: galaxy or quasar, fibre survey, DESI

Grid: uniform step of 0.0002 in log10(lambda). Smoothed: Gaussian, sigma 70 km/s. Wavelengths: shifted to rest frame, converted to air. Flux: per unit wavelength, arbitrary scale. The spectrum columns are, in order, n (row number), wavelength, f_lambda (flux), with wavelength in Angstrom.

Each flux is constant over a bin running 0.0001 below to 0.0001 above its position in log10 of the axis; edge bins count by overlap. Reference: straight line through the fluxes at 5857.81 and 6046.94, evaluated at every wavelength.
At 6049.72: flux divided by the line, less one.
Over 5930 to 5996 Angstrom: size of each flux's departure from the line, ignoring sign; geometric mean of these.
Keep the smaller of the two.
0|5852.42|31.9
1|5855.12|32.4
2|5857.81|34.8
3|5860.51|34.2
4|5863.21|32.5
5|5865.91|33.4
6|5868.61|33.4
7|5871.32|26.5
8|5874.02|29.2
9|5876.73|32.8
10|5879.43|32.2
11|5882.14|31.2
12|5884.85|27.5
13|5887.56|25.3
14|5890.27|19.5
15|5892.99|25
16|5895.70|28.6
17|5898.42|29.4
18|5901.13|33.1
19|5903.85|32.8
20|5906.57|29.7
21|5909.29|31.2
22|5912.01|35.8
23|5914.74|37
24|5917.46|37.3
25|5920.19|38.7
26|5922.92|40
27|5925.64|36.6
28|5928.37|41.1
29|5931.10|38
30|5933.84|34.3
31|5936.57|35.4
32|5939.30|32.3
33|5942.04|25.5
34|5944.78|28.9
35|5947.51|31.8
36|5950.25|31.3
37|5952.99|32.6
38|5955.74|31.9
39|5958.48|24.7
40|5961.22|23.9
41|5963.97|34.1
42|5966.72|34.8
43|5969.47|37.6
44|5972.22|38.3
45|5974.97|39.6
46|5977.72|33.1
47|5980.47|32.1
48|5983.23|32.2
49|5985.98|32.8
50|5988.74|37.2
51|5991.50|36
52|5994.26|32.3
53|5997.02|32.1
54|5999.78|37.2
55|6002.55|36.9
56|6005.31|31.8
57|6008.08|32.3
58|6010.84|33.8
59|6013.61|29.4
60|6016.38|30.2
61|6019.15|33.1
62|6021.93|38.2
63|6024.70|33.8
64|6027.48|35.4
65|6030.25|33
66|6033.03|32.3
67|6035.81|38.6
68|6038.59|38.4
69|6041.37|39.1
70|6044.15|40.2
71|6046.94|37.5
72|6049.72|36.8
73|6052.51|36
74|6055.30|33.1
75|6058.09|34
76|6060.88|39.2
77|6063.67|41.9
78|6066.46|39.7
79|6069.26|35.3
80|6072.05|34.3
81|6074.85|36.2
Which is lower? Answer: -0.020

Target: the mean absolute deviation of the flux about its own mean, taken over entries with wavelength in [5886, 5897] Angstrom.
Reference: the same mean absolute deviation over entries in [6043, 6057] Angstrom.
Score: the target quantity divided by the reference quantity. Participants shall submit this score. 1.5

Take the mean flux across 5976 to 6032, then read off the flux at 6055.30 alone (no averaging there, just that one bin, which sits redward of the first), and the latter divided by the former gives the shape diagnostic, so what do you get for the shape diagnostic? 0.98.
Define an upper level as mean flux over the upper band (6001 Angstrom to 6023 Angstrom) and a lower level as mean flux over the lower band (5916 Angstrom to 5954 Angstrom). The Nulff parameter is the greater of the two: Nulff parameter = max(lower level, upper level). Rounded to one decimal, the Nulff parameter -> 34.6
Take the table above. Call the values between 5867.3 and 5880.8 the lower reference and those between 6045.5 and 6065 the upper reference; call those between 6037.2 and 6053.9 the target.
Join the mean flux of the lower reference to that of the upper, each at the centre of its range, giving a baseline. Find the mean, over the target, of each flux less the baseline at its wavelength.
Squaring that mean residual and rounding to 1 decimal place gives 2.0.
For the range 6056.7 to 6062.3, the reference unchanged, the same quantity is 0.2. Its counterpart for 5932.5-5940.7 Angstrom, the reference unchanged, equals 1.1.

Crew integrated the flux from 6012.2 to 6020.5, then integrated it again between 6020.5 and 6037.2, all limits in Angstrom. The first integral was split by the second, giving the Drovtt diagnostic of 0.4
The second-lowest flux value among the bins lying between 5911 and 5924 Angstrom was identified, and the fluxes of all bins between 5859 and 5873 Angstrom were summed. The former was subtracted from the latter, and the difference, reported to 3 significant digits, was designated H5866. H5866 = 123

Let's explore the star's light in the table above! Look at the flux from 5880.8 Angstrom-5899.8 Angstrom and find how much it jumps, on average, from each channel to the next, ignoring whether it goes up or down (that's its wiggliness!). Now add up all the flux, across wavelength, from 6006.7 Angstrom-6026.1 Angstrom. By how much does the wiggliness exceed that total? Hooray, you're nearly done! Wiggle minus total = -636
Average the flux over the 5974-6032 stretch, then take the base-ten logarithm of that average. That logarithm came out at 1.53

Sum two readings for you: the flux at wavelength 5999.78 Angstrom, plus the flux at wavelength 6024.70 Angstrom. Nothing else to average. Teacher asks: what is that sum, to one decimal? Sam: 71.0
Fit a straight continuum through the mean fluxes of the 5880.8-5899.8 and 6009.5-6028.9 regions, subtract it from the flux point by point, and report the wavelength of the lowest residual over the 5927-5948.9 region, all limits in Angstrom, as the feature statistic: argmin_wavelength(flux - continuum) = 5942.04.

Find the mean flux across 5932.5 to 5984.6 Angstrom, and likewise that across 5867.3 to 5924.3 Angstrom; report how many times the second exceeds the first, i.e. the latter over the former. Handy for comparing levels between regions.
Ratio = 0.97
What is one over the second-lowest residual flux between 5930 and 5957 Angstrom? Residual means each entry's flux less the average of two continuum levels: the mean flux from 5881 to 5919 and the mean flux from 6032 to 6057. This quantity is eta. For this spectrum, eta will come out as -0.2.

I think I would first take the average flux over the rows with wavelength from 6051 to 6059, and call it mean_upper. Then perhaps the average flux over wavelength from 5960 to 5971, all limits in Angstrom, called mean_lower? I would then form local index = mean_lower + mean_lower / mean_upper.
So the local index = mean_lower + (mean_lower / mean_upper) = 34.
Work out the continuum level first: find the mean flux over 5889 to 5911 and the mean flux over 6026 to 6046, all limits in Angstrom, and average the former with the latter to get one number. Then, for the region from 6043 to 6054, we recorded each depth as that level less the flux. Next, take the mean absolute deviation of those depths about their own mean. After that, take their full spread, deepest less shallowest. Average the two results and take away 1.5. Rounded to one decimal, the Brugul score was 1.2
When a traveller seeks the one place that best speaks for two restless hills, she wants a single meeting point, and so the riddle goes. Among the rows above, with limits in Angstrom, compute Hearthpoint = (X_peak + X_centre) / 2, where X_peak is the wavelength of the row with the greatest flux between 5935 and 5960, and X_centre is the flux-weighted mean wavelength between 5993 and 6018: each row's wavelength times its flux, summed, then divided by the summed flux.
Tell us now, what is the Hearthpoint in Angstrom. 5970.8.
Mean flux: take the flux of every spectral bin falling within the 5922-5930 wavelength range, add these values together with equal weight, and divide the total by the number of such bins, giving 39.2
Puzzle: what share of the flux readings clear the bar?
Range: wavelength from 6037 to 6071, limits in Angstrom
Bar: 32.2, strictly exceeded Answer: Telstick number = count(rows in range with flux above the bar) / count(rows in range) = 1.0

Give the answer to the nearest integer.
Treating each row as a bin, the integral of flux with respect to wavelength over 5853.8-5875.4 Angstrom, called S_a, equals 692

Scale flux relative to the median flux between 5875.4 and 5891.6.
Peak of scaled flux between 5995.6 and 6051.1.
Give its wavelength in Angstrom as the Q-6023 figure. 6044.15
